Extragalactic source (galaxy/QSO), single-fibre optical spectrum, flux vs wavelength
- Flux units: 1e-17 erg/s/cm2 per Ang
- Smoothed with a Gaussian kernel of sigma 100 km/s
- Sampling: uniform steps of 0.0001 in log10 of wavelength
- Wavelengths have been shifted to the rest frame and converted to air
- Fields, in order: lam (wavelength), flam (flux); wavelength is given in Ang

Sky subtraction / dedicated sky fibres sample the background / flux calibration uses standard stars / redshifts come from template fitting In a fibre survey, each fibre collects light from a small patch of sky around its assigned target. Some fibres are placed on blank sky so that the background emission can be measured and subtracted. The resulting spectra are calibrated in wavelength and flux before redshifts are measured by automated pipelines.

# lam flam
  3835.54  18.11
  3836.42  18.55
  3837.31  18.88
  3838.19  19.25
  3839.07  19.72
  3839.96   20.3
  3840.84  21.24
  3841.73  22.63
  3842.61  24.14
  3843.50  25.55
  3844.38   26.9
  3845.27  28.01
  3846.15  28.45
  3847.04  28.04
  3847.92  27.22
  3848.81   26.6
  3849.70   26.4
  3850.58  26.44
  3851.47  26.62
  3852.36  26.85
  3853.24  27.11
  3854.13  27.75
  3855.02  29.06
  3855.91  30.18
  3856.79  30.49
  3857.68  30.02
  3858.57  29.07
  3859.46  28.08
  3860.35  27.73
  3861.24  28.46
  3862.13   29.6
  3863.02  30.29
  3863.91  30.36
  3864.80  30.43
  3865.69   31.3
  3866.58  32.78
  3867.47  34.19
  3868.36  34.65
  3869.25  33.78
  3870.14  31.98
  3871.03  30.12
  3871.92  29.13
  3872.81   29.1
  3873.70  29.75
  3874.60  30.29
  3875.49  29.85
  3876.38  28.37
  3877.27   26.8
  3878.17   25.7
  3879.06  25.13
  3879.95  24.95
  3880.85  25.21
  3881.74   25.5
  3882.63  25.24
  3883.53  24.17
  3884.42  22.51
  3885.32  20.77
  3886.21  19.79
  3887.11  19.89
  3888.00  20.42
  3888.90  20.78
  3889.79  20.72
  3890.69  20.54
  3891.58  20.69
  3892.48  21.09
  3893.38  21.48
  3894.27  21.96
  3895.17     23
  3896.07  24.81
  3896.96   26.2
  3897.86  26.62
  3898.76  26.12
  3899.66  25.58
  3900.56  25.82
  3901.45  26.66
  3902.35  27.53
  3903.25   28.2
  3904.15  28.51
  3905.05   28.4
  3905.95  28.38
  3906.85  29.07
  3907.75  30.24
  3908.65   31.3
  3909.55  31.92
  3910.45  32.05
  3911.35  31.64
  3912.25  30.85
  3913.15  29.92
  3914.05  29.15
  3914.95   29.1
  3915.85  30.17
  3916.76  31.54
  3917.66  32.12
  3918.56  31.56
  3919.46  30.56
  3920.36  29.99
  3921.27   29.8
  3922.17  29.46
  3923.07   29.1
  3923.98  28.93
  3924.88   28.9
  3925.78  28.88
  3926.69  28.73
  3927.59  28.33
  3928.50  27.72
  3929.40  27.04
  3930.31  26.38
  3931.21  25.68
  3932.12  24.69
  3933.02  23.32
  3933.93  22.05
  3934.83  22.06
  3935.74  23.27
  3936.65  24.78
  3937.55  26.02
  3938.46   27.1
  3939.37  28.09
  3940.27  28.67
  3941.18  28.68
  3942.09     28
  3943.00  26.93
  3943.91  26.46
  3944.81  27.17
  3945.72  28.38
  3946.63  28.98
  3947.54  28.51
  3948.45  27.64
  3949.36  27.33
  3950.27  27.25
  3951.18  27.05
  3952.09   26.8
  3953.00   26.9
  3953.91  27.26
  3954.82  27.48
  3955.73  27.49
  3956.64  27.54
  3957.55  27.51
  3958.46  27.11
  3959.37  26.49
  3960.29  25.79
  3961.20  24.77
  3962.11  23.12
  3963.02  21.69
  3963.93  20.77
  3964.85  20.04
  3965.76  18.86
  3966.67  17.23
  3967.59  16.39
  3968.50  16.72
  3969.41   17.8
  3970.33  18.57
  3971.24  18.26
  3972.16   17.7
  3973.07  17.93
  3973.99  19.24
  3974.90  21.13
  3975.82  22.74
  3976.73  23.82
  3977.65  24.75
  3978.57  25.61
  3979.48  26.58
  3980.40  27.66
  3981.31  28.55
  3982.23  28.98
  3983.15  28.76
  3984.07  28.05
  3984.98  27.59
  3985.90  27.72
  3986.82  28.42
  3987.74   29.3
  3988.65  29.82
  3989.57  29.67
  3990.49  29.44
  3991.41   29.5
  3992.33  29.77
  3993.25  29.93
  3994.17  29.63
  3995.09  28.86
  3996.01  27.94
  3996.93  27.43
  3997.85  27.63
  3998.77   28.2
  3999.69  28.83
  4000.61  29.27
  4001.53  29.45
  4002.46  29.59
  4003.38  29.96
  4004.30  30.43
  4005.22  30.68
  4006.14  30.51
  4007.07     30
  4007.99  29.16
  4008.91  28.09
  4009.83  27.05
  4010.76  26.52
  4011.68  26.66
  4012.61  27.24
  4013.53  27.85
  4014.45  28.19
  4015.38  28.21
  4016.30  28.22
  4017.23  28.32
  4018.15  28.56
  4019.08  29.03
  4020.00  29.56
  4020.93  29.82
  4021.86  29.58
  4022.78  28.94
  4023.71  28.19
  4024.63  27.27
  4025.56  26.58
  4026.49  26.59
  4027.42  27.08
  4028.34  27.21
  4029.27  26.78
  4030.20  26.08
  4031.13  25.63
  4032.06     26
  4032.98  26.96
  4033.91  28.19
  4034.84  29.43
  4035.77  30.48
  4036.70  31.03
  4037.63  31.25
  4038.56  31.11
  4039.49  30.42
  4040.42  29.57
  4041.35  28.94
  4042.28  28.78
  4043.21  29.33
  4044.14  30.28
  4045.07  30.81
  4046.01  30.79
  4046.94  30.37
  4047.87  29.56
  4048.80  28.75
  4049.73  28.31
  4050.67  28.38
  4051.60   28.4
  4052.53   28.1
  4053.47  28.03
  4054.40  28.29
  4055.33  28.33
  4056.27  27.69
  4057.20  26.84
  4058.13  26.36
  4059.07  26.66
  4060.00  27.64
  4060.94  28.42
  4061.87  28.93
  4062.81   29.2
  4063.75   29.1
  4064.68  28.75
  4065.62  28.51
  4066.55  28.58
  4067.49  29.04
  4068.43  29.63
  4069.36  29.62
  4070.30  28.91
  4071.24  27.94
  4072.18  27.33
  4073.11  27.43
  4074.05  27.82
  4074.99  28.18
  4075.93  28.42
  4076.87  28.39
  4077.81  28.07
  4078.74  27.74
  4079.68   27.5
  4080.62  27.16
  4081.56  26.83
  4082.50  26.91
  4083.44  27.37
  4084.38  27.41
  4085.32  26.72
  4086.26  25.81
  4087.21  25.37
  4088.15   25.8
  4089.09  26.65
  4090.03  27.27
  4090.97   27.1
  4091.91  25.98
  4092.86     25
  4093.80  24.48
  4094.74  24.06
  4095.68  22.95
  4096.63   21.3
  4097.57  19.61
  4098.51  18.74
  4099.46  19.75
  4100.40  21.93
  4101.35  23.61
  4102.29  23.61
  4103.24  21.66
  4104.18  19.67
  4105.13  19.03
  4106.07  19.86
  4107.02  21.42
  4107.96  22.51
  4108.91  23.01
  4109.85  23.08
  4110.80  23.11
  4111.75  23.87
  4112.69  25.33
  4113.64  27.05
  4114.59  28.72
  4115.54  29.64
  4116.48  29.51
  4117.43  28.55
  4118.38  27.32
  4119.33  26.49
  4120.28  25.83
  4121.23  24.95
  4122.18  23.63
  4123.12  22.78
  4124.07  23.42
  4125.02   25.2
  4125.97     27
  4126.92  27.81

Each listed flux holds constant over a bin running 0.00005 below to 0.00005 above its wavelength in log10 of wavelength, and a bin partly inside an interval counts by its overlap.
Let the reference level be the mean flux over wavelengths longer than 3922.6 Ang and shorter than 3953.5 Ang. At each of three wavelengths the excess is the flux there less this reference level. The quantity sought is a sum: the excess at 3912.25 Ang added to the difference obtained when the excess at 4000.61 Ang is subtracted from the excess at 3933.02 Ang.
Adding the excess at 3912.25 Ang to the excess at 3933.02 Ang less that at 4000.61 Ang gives -2.0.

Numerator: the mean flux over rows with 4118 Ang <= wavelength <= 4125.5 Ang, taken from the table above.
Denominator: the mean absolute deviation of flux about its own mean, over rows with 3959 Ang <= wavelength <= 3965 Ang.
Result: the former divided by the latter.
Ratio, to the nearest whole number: 12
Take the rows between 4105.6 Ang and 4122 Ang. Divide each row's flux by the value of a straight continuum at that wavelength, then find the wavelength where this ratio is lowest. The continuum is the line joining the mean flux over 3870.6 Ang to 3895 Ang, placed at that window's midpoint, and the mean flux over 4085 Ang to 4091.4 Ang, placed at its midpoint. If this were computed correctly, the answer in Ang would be 4106.07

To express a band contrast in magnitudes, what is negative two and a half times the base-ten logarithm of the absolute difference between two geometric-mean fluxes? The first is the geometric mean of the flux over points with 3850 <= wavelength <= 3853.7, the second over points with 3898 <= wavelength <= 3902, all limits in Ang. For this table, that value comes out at 0.37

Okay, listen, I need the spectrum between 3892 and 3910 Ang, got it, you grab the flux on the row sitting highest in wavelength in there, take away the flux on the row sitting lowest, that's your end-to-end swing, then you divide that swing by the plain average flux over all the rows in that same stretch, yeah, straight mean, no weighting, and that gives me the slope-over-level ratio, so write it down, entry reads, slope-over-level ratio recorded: 0.4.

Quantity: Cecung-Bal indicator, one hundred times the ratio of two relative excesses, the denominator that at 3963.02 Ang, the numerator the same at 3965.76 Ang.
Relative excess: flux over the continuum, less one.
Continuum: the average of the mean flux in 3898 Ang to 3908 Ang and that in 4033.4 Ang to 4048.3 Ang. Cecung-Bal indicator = 140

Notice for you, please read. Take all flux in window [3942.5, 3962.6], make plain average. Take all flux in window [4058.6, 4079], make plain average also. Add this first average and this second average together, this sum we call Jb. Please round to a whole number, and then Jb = 55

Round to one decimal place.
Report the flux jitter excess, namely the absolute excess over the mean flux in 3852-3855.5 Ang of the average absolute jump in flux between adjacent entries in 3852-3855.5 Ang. 27.0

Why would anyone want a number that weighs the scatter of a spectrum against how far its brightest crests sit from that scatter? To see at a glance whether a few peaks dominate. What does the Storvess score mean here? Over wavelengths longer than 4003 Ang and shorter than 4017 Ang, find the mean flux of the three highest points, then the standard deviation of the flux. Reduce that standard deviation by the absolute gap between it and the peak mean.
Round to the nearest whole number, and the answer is -28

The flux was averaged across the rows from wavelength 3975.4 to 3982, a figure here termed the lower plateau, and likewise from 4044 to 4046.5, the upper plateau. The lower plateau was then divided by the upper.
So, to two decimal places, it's 0.84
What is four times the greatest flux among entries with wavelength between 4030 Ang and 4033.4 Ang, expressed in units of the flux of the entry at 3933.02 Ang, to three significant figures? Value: 4.62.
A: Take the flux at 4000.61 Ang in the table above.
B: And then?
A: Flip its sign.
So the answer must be -29.3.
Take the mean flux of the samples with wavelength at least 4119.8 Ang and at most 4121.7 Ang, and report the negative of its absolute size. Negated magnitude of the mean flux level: -25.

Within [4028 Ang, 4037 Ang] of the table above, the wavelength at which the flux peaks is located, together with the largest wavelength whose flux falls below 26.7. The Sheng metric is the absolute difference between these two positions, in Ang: 4.6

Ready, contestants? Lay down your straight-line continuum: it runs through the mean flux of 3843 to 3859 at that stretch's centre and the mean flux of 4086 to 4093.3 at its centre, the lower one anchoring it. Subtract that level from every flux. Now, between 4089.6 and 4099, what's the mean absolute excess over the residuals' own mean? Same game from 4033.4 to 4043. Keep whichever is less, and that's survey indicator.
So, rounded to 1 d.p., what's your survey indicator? 0.9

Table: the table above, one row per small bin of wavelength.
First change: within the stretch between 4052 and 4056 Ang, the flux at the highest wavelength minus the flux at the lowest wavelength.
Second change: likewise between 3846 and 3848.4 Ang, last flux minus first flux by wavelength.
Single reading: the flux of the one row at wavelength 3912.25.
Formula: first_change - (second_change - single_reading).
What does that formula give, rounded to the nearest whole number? 32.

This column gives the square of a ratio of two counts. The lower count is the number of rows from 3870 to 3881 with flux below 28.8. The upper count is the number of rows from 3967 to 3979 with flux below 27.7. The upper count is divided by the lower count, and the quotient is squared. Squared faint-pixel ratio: 4.7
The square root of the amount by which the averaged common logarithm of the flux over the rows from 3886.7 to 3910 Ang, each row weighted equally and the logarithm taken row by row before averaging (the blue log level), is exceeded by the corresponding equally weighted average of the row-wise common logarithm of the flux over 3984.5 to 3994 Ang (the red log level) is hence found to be 0.26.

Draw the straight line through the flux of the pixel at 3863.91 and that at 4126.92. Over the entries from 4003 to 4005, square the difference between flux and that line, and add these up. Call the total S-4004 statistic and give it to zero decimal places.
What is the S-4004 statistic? 3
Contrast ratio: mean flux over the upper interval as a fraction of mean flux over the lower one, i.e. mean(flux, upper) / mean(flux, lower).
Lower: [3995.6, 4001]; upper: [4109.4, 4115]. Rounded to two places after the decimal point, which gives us 0.89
